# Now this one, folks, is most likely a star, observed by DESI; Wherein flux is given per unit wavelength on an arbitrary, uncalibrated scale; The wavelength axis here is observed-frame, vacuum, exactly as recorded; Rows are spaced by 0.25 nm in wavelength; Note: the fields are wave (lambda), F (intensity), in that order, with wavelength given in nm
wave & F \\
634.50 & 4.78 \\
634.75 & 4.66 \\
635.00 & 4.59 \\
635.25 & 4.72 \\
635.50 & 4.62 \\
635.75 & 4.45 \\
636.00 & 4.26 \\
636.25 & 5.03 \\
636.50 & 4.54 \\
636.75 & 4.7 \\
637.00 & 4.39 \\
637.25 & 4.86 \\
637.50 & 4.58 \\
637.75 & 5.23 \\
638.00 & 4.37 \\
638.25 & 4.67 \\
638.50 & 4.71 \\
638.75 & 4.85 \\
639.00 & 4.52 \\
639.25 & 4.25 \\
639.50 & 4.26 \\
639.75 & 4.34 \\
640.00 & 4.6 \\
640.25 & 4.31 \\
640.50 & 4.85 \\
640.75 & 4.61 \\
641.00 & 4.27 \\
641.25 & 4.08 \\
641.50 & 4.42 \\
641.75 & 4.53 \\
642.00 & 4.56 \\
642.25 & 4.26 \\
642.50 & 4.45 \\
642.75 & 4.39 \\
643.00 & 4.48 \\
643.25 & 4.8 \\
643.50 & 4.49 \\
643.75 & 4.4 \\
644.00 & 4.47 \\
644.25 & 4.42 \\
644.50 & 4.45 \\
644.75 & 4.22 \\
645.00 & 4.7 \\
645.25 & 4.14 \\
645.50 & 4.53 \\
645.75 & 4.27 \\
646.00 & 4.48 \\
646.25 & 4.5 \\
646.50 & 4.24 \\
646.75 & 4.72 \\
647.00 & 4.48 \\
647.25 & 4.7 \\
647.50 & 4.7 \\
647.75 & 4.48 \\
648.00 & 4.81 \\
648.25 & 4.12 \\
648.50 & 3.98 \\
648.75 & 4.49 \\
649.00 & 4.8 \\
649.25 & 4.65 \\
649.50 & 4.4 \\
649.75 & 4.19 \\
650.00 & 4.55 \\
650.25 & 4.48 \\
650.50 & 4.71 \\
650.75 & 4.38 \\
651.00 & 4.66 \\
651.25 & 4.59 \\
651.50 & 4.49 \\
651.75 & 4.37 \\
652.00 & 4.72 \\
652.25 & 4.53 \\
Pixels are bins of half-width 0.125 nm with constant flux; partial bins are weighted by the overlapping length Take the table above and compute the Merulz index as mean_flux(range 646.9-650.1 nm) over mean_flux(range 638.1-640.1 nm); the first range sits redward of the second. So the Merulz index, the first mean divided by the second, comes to 0.99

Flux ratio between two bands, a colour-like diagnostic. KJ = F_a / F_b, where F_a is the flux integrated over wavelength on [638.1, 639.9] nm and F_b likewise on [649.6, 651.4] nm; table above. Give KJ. 1.00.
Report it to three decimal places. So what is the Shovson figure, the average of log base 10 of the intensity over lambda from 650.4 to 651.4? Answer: 0.661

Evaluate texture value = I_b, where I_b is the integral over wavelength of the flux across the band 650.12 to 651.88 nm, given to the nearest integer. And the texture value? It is 8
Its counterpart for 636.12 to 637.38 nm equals 6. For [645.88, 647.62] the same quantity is 8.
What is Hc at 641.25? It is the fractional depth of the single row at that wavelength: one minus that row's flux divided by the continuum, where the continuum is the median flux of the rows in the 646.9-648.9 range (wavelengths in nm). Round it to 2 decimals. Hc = 0.09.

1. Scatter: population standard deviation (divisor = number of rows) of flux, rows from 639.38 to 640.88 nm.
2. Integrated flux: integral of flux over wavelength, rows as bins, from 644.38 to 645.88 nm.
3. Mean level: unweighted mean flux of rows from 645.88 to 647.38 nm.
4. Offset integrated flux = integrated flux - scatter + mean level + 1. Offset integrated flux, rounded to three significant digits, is 11.9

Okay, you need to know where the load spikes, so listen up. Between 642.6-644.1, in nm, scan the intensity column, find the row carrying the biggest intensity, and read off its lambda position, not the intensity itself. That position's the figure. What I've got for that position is 643.25 nm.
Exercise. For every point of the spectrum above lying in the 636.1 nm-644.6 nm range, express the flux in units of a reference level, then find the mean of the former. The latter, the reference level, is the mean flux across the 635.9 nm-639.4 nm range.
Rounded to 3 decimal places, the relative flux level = 0.977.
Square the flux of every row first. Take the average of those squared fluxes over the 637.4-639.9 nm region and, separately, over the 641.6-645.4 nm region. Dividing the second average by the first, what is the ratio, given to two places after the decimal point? 0.94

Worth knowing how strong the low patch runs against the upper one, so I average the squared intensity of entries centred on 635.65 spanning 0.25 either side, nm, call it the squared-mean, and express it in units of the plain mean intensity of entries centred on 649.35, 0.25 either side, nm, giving 4.5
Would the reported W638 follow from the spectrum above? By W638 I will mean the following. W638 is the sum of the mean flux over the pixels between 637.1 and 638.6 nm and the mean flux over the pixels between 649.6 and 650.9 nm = 9.2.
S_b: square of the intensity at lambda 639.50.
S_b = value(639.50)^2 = 18.1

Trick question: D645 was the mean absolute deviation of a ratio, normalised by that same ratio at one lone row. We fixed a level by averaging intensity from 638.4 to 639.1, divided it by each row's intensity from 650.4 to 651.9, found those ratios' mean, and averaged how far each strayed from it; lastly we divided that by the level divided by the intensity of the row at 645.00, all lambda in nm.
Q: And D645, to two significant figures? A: 0.027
